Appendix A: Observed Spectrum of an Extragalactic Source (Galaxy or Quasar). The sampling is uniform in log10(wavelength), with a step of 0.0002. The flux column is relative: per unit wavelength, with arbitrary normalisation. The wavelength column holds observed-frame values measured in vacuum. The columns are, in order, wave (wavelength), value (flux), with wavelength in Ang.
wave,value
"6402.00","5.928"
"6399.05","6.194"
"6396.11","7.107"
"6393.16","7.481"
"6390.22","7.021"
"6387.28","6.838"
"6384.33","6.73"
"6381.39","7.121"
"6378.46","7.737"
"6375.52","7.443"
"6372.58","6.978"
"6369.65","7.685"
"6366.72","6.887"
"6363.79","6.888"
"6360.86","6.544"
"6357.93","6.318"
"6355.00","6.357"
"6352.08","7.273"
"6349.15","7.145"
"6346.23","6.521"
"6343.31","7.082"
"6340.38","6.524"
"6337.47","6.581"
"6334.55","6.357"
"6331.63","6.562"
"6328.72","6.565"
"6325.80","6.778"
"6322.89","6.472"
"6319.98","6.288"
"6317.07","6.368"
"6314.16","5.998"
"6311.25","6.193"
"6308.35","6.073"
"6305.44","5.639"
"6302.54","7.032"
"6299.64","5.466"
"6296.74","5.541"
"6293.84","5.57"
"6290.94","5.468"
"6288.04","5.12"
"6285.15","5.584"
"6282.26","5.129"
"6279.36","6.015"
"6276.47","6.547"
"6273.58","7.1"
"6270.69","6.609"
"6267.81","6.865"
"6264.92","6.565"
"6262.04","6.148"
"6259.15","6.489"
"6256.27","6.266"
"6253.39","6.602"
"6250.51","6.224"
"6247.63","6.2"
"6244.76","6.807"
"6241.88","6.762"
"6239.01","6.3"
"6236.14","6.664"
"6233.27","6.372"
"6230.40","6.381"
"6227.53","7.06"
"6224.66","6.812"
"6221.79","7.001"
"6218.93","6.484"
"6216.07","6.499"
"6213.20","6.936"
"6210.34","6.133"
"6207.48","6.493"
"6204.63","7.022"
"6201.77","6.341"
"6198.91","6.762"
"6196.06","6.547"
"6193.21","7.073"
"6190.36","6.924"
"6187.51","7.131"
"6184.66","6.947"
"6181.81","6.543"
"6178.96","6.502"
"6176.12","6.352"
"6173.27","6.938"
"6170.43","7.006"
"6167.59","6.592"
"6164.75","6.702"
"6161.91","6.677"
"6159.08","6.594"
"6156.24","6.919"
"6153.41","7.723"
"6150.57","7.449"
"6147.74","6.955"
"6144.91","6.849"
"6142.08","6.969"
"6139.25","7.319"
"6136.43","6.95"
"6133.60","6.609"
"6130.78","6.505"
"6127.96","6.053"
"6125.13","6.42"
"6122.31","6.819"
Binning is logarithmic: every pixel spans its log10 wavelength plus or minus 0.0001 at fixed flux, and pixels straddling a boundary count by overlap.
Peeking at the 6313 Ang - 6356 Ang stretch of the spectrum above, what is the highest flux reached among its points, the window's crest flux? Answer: 7.273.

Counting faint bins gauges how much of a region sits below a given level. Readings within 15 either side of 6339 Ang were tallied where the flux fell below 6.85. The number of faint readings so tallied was 7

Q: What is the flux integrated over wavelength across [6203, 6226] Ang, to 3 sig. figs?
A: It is 153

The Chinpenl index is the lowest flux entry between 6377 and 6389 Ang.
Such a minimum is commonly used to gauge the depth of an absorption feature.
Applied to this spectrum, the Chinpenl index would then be 6.73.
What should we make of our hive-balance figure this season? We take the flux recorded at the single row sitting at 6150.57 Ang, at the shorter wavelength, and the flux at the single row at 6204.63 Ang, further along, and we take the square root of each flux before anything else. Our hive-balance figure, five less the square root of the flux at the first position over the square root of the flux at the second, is 3.970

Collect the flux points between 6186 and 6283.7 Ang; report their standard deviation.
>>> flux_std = 0.40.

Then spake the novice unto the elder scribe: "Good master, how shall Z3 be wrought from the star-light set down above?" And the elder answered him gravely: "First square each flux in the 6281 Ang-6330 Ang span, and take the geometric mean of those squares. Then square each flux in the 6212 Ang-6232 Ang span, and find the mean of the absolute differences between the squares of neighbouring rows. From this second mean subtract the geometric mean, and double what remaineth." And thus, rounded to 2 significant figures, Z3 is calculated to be -61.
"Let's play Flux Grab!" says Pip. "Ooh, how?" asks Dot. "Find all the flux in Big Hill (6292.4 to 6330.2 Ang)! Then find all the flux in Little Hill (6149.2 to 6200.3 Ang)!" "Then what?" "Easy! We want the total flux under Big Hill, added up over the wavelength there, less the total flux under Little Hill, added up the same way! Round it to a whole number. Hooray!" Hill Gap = -118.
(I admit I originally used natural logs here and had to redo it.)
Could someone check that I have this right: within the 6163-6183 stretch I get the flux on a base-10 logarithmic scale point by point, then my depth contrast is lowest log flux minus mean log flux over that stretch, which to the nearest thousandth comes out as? -0.020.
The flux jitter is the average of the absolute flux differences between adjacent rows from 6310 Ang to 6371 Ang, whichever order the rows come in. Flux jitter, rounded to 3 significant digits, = 0.302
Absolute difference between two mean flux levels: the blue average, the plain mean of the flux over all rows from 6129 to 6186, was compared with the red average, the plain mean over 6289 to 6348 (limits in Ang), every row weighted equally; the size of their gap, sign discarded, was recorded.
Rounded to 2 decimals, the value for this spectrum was 0.60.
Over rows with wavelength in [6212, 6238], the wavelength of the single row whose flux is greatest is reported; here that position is 6227.53 Ang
